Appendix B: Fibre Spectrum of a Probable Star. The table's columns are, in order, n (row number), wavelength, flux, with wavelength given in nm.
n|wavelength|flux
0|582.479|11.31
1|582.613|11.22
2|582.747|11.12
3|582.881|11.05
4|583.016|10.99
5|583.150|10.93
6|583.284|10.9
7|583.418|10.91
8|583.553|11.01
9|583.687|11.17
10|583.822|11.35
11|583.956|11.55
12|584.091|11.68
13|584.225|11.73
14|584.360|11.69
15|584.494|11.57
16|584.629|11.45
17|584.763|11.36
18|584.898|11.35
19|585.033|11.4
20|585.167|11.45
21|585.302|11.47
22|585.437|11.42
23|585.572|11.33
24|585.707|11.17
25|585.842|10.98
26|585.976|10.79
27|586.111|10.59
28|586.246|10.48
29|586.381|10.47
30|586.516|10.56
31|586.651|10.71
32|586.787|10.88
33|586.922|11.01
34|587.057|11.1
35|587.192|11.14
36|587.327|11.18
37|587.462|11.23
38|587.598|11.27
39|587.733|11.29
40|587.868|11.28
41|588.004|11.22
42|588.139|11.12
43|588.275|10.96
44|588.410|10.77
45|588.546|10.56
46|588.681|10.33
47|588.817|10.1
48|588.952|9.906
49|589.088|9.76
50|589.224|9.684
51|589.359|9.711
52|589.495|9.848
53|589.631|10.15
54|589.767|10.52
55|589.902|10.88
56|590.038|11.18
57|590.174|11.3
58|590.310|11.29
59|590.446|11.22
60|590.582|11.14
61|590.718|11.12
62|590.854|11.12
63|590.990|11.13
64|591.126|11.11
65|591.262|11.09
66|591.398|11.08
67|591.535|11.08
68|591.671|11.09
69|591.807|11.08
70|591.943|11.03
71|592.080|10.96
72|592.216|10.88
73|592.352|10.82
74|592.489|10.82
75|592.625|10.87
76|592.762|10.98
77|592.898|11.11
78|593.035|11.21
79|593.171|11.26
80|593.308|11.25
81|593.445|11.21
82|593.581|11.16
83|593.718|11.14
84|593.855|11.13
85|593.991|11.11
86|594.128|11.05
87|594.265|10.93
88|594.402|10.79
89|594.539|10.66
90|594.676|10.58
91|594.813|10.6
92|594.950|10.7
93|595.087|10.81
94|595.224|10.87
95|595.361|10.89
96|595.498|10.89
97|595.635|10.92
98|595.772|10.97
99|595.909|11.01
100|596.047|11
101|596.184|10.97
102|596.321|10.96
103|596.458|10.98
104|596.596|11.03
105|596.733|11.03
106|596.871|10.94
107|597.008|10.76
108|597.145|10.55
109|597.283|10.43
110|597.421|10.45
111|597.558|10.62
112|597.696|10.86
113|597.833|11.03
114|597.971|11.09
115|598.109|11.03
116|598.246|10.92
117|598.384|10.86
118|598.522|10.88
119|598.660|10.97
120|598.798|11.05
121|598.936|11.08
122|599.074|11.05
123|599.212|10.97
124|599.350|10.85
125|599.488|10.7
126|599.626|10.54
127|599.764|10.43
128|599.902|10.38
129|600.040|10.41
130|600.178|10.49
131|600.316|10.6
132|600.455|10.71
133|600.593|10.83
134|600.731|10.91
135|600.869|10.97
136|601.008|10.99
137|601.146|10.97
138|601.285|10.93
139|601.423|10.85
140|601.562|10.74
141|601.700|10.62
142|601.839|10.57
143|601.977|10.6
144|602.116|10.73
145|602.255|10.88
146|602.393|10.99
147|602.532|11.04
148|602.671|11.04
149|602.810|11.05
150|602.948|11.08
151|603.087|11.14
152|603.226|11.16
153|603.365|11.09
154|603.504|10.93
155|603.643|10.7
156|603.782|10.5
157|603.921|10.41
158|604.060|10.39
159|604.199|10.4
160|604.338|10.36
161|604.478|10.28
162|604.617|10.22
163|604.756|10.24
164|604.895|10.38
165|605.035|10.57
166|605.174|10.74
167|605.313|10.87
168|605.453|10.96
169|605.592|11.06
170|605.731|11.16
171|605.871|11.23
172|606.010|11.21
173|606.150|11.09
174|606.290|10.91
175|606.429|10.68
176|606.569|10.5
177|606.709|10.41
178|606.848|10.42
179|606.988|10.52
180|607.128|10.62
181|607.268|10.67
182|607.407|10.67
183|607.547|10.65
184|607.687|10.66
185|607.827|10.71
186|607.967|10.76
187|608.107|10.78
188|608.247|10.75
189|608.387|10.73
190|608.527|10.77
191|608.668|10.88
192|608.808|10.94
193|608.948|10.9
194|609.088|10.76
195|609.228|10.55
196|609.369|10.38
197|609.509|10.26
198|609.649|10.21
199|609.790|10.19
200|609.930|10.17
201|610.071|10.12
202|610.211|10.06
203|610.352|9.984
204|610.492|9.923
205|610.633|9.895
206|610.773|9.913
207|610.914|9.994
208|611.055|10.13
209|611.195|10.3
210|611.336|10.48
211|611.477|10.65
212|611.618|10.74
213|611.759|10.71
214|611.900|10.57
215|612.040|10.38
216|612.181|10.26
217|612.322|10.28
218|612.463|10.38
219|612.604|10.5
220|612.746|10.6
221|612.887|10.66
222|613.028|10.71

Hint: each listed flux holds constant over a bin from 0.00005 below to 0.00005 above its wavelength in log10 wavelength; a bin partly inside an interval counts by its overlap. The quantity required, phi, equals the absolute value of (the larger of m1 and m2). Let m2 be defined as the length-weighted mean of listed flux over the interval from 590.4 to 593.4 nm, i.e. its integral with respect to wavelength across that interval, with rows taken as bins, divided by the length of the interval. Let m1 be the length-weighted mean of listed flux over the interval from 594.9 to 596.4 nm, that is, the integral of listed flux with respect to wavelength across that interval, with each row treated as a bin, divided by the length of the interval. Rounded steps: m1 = 10.9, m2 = 11.1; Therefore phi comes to 11.1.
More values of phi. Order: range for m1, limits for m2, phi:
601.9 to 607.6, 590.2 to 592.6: 11.1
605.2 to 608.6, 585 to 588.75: 11.0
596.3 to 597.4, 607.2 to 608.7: 10.8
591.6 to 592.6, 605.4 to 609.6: 11.0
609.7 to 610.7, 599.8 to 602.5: 10.7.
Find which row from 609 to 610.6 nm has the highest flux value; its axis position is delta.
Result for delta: 609.088 nm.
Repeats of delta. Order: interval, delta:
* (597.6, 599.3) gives 597.971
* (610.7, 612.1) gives 611.618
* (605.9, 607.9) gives 606.010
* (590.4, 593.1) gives 590.446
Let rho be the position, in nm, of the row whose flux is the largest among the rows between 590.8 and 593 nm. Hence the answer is 590.990 nm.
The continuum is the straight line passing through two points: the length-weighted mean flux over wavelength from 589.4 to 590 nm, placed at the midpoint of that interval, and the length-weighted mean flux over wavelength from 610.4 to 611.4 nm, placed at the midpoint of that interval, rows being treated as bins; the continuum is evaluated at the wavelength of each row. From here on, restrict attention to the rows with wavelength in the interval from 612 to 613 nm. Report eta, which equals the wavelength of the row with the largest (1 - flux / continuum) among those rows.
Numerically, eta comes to 612.181 nm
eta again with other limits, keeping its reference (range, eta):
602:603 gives 602.116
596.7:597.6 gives 597.283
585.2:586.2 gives 586.111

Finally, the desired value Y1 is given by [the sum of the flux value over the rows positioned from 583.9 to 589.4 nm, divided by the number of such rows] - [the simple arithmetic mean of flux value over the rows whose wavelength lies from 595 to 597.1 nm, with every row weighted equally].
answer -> 0.03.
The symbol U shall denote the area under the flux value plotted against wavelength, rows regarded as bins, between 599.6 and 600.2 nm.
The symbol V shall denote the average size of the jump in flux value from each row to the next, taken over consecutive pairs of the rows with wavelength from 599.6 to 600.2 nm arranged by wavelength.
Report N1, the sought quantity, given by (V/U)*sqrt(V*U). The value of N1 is 0.007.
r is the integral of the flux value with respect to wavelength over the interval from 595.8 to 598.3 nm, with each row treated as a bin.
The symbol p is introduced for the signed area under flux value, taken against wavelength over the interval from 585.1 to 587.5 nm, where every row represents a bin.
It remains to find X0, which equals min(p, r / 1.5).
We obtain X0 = 18.1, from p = 26.4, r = 27.2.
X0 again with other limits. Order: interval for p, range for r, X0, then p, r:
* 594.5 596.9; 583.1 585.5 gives 18.2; 26.1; 27.3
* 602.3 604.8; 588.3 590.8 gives 17.6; 26.8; 26.3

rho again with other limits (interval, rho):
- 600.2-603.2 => 603.087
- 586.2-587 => 586.922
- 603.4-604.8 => 603.504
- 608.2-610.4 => 608.808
